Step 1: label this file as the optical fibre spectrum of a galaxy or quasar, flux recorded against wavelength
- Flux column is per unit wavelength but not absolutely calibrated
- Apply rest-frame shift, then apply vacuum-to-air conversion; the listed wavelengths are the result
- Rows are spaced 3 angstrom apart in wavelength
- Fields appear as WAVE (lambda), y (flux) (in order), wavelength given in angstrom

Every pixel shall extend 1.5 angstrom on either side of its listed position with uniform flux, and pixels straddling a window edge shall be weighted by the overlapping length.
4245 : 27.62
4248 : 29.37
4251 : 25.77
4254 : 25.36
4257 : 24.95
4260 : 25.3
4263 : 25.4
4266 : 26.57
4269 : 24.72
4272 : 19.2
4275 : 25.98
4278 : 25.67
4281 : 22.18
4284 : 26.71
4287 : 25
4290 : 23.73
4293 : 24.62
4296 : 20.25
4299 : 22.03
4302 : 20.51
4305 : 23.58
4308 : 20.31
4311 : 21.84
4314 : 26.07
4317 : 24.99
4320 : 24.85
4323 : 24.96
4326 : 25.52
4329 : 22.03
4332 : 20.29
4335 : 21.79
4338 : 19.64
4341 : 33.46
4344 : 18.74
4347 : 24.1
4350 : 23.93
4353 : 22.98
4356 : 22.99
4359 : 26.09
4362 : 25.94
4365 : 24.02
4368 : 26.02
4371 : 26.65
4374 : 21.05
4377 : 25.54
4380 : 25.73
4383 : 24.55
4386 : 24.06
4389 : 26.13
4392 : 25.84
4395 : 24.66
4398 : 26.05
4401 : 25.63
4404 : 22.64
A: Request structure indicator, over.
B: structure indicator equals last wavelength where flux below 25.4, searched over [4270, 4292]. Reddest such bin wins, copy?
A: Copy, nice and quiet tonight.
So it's 4290 angstrom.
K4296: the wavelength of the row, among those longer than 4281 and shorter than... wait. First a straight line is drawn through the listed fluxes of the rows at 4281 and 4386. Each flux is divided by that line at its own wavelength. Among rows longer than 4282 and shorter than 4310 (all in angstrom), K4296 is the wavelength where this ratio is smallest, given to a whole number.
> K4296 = 4308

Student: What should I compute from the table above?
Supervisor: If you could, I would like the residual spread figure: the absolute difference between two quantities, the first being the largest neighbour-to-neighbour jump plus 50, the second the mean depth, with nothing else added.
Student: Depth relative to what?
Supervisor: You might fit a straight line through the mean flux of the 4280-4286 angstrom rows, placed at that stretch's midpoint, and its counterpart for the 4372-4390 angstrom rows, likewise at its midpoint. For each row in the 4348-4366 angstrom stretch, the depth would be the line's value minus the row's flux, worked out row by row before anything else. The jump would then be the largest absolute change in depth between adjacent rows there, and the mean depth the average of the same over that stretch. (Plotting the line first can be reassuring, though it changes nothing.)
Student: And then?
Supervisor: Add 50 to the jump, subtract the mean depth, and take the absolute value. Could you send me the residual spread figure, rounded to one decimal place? 52.9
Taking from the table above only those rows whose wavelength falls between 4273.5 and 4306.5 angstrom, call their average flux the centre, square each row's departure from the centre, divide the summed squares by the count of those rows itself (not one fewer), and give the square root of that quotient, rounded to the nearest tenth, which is 2.1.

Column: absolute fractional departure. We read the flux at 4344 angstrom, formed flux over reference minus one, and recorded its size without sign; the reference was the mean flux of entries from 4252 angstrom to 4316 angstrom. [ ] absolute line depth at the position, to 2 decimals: 0.21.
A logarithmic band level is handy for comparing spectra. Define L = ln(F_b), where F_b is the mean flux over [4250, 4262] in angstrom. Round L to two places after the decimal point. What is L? 3.23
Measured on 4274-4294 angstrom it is 3.21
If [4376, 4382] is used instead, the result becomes 3.24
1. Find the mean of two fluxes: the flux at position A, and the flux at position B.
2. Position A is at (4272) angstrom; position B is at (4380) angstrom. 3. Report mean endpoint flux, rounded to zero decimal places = 22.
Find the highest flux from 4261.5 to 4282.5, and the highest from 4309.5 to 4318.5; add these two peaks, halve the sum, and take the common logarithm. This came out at 1.42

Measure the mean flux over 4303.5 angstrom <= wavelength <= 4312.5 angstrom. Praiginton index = 21.9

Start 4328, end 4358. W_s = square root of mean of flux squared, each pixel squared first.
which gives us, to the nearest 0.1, 23.3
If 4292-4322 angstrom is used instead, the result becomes 23.0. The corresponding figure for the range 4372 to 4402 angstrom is 25.0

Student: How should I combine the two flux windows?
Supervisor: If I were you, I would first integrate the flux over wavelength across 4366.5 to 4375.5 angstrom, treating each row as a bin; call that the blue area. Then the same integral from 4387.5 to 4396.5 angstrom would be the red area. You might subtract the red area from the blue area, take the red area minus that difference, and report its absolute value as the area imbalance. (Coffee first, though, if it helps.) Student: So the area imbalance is 239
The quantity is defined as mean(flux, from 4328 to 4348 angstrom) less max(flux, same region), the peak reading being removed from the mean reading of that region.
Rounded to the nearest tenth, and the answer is -10.6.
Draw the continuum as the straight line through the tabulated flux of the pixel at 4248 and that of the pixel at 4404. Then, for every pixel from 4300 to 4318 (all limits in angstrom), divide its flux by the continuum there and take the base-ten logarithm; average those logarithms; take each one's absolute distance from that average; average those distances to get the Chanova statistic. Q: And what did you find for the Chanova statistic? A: 0.040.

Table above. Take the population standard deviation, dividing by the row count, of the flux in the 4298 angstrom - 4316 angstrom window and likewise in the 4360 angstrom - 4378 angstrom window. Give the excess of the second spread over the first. -0.1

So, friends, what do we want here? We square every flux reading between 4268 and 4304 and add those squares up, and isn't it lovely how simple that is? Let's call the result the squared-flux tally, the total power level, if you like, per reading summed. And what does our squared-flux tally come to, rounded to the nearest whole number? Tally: 6629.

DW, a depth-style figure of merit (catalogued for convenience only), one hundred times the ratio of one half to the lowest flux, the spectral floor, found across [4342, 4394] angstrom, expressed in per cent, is 2.67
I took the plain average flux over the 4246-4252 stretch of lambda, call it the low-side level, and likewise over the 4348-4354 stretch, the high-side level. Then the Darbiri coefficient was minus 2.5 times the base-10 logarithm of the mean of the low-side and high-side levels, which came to -3.52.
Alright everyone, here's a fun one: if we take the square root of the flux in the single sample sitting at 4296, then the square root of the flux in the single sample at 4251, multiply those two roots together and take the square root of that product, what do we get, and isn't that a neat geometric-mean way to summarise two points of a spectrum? 4.78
